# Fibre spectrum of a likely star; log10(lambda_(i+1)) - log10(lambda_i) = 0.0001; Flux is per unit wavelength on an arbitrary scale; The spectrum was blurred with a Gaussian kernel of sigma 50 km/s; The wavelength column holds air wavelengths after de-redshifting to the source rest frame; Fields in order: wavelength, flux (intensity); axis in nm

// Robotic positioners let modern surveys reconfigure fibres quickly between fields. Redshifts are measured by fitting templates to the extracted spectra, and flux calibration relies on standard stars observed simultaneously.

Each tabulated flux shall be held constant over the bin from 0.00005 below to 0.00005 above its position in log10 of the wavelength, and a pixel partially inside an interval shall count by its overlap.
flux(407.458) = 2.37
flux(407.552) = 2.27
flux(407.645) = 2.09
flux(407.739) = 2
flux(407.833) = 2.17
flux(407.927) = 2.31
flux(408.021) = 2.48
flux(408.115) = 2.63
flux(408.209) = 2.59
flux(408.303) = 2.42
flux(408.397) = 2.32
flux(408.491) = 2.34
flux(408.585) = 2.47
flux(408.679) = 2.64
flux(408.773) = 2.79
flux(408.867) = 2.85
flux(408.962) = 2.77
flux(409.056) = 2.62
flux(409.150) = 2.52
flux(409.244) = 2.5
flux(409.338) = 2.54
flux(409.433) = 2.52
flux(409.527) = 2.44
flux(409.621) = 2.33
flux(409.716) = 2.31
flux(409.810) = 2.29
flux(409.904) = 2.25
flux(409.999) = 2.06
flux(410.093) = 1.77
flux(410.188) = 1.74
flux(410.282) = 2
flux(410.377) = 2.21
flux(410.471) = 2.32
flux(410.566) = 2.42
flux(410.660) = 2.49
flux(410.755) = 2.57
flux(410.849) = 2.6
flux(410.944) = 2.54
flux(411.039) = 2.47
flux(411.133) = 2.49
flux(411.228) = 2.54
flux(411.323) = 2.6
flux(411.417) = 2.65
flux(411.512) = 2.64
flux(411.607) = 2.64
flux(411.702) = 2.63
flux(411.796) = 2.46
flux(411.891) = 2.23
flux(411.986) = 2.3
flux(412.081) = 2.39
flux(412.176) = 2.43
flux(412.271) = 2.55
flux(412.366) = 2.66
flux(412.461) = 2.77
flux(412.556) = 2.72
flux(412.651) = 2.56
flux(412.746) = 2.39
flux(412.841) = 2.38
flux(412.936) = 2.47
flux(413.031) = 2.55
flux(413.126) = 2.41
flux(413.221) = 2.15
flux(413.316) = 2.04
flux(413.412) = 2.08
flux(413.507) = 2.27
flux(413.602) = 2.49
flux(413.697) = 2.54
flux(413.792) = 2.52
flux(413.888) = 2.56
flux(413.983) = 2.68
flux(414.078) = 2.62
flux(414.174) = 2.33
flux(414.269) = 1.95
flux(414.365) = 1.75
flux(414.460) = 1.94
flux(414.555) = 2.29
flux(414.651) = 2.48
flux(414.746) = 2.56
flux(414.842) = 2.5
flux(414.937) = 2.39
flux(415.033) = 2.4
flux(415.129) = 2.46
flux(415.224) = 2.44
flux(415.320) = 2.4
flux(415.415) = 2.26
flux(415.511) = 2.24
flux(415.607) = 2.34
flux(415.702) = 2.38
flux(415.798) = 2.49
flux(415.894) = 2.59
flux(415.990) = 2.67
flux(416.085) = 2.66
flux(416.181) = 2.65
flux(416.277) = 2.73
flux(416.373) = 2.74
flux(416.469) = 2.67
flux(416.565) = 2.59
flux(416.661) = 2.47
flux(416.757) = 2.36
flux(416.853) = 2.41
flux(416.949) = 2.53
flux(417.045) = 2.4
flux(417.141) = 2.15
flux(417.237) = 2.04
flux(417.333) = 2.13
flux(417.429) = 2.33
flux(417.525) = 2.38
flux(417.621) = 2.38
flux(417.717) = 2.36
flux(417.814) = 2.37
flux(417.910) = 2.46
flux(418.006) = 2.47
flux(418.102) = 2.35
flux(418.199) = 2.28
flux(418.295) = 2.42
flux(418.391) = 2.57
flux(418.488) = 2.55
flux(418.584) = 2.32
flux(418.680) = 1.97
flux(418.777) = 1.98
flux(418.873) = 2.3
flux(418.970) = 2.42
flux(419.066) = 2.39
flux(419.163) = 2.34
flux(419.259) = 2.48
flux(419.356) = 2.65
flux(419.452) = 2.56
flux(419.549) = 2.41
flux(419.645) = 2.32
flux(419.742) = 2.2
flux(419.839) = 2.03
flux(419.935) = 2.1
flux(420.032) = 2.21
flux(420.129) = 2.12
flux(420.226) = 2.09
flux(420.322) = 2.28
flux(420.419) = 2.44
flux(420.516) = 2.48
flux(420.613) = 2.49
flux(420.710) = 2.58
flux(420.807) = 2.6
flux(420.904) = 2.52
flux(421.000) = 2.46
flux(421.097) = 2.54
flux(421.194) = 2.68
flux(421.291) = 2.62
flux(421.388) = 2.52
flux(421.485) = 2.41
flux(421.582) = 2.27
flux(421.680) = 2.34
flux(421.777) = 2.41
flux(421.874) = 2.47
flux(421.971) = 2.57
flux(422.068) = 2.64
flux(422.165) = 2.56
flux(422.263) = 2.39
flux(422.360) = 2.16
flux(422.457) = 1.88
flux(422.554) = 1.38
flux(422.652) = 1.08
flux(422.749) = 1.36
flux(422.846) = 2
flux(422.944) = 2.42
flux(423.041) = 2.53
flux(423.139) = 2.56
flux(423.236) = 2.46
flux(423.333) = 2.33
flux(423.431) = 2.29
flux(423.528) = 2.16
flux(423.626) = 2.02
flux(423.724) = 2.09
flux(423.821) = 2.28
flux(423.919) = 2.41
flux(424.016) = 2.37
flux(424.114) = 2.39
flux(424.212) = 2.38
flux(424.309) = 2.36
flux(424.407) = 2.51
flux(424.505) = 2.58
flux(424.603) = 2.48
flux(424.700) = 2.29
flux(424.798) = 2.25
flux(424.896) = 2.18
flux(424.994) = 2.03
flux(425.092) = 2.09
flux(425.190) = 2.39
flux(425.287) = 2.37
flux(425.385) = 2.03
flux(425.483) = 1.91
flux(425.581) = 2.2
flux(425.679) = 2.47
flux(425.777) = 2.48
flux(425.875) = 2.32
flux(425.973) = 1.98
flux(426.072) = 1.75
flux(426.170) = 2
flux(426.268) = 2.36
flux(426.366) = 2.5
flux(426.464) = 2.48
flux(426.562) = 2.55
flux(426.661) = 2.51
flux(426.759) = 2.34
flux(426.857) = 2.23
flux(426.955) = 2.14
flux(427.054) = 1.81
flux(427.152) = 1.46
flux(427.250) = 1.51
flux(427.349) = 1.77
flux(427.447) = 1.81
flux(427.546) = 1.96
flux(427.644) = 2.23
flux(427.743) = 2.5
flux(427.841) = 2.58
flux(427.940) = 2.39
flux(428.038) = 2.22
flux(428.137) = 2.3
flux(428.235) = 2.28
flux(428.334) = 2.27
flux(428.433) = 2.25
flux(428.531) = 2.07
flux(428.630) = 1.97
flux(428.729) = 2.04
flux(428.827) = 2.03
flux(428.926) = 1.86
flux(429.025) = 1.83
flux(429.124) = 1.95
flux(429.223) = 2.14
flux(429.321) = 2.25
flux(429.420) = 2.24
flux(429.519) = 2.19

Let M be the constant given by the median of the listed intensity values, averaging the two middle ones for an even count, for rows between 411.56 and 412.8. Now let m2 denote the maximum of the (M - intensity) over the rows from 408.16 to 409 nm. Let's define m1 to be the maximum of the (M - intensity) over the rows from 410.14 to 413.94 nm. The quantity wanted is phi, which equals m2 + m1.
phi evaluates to 1.0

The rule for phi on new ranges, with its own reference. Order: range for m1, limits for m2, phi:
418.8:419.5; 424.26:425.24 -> 0.8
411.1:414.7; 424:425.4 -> 1.3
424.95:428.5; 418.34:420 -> 1.7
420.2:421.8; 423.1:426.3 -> 1.3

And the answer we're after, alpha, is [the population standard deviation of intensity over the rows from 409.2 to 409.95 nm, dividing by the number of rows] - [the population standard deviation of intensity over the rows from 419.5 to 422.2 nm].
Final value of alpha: -0.07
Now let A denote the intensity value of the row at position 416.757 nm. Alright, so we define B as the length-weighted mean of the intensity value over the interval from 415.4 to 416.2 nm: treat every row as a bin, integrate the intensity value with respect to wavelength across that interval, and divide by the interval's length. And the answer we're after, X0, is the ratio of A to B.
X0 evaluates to 0.95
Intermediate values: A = 2.36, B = 2.5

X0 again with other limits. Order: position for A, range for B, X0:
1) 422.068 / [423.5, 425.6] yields 1.17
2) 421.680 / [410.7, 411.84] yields 0.91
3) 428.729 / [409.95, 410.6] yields 0.99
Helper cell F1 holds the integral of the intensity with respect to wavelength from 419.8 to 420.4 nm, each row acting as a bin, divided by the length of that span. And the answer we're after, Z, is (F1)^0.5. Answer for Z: 1.47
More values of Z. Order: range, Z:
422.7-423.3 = 1.49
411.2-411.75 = 1.62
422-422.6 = 1.48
